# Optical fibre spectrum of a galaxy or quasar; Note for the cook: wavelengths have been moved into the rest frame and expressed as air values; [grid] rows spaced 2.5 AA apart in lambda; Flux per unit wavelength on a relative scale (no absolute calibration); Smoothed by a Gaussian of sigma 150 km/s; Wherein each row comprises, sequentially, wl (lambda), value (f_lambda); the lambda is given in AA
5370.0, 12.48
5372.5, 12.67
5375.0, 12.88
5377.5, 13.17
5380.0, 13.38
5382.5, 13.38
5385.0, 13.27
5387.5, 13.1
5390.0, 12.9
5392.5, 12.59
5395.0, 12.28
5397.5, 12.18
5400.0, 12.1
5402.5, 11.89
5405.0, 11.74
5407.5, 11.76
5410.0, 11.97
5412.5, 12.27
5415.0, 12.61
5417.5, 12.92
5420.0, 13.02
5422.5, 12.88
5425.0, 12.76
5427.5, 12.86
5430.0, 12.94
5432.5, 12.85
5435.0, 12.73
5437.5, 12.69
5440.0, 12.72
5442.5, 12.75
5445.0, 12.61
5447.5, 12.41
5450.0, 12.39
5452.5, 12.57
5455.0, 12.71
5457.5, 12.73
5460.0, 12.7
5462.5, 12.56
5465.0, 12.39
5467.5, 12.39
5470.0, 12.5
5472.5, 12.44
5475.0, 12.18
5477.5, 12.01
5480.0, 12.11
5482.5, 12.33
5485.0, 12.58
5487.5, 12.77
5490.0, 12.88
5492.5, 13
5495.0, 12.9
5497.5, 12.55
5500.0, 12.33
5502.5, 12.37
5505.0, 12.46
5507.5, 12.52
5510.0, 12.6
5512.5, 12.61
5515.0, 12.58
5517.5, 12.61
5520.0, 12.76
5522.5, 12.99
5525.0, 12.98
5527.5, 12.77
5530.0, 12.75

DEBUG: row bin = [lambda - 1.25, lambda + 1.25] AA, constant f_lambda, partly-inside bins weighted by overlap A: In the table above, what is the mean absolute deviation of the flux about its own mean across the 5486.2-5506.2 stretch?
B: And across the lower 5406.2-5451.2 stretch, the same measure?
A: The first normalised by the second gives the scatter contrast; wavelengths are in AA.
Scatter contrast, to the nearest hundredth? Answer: 0.90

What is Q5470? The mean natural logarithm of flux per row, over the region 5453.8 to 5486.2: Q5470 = 2.52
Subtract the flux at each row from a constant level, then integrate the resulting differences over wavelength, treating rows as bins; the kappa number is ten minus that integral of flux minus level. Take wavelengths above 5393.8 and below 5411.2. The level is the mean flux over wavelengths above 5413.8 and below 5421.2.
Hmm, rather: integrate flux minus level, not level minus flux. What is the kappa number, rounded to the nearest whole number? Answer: 25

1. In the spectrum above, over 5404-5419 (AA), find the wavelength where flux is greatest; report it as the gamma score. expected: 5417.5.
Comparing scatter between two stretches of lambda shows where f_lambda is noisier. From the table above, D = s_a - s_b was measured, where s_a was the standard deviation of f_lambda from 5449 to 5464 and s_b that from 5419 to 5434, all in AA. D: 0.04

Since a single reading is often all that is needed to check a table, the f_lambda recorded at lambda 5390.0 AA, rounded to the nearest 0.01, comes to 12.90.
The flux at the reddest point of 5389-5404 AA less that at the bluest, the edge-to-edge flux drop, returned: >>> -1.0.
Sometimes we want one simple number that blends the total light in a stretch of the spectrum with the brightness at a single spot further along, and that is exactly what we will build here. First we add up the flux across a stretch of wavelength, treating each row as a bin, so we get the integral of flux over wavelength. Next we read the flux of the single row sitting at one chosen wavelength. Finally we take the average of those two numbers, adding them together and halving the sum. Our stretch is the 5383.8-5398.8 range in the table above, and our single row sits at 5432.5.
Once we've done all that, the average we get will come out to 102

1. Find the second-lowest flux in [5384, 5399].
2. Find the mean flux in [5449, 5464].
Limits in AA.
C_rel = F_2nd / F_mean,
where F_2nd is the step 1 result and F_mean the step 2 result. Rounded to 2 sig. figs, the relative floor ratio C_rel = 0.97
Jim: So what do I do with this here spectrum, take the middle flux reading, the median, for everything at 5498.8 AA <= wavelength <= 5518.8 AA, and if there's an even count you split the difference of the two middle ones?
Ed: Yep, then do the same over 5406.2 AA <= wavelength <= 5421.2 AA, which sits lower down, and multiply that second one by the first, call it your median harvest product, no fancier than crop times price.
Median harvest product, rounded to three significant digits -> 156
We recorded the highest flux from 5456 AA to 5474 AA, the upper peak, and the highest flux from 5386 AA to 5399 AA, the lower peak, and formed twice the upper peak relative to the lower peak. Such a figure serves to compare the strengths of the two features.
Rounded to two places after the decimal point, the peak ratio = 1.94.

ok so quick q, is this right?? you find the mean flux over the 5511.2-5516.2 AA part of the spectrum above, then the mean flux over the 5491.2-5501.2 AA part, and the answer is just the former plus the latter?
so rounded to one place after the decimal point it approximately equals 25.3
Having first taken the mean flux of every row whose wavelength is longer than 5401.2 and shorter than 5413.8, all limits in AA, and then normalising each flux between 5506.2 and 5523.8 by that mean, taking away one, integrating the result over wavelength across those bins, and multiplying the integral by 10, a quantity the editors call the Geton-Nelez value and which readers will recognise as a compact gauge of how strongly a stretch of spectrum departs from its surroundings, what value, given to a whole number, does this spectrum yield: 11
